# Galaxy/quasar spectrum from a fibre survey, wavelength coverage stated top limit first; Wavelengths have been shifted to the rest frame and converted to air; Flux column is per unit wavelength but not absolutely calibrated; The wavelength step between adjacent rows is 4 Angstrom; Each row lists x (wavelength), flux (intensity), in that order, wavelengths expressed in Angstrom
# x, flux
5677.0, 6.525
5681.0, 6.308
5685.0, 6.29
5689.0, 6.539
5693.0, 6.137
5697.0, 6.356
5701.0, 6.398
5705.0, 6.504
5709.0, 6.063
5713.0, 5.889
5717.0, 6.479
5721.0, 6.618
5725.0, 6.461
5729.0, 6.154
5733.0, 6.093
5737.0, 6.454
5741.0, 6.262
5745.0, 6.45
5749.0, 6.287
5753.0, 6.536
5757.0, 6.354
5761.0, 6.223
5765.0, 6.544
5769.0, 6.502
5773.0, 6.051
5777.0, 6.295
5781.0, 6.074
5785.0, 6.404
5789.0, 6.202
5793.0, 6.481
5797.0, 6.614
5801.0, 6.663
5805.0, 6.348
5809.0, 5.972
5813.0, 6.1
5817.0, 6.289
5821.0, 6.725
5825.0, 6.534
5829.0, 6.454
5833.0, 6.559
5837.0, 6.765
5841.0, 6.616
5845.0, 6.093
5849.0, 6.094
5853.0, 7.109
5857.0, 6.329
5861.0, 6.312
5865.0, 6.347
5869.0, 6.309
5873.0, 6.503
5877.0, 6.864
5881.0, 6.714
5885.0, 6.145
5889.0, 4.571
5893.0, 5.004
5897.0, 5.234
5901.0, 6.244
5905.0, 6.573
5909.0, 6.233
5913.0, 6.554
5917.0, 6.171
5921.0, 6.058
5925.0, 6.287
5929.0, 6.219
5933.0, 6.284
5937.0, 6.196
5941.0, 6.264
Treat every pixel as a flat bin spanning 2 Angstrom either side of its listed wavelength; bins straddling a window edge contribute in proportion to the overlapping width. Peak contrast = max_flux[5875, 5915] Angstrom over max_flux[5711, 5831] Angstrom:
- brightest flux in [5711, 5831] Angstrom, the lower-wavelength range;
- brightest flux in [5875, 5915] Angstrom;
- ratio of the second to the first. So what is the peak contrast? 1.02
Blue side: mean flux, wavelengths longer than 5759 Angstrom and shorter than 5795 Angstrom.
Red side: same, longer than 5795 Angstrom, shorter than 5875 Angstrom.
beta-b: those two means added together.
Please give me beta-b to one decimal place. 12.7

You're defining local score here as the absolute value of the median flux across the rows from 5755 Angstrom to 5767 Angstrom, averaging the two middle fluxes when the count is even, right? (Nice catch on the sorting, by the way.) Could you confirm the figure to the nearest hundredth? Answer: 6.35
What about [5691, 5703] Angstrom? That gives 6.36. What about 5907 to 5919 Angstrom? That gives 6.23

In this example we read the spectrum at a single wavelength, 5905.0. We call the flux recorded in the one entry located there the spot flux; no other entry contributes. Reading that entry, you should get 6.573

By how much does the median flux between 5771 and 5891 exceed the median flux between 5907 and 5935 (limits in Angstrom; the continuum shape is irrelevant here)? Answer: 0.11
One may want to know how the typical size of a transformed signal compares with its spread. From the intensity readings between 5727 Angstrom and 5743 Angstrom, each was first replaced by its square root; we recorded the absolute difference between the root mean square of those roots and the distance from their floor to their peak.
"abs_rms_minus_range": 2.43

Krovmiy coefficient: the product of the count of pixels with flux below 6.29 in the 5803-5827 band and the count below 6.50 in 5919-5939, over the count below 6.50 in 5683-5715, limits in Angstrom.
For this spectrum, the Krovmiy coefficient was 2.5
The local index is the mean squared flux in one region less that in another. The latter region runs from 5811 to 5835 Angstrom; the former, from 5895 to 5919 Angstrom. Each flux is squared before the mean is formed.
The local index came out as -3.3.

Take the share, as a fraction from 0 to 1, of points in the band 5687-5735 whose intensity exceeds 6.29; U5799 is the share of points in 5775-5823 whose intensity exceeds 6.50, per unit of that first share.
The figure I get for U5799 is 0.43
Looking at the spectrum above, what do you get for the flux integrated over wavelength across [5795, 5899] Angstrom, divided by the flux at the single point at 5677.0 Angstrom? 100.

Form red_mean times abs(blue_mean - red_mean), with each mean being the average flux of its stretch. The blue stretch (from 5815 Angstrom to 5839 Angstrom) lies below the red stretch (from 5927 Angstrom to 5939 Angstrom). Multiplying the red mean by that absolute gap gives 2.0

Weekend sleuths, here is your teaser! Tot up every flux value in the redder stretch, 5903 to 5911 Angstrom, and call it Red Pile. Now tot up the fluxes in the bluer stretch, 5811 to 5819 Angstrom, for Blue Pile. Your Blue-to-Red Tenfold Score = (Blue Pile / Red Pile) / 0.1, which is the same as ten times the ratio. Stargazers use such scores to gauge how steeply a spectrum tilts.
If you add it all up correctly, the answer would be 9.7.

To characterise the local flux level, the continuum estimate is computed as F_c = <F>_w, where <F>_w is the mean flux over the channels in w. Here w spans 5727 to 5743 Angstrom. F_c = 6.24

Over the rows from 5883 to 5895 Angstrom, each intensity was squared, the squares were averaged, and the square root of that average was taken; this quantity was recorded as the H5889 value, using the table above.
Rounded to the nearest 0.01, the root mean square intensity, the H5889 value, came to 5.28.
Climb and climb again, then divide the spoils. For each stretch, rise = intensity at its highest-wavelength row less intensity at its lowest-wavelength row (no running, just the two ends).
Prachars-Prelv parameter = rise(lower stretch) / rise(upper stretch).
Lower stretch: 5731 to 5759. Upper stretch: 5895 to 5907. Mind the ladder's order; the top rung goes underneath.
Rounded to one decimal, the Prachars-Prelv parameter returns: 0.2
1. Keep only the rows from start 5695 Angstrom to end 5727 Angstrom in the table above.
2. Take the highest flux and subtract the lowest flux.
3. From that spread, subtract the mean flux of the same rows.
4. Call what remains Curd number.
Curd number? -5.62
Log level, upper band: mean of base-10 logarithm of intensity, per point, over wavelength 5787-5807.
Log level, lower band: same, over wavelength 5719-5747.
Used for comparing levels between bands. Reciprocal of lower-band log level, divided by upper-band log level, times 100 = 154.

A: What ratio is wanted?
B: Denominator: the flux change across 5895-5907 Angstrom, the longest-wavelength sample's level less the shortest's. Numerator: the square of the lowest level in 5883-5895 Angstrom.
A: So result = 16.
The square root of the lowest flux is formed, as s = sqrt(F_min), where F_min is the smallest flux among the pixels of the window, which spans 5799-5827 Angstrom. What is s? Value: 2.44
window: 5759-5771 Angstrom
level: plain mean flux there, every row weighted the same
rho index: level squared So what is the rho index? 41.3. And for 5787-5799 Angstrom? 41.4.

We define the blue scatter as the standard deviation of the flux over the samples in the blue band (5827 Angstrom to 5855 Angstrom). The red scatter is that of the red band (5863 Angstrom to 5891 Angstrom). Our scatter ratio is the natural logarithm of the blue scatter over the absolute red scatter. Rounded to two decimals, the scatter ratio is -0.75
